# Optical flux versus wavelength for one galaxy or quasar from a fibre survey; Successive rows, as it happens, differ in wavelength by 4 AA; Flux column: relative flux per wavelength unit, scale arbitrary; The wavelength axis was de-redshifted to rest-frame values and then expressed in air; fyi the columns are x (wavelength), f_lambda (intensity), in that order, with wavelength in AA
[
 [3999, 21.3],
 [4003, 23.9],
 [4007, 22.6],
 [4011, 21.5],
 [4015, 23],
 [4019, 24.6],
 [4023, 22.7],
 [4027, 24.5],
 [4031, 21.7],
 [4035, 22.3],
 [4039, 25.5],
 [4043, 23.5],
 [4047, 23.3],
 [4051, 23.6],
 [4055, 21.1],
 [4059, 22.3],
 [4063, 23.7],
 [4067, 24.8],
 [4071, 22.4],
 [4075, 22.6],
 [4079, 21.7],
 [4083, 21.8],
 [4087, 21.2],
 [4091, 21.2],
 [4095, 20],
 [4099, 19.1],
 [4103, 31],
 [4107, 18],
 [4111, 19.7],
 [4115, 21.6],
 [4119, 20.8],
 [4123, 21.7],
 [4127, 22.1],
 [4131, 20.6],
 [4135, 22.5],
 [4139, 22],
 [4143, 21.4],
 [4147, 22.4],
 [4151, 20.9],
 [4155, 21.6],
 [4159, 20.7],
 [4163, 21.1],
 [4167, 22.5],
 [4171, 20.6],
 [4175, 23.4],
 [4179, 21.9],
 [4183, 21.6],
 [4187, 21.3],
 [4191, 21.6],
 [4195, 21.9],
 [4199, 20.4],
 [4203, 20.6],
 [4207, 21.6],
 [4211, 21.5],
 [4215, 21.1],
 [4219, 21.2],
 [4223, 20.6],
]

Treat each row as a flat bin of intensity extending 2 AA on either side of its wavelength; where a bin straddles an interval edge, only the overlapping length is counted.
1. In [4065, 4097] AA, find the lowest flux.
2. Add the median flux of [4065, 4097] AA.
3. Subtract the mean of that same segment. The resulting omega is 19.8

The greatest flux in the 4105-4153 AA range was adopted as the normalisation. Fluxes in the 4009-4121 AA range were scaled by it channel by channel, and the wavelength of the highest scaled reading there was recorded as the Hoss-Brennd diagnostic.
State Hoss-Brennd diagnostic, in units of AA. 4103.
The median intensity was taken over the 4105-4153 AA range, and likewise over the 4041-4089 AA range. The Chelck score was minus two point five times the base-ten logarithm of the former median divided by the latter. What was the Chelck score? 0.05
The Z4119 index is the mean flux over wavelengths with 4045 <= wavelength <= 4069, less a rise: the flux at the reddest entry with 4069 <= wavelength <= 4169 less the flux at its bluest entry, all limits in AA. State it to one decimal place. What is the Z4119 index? 23.0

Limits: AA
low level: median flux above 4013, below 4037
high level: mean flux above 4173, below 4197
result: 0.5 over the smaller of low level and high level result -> 0.0228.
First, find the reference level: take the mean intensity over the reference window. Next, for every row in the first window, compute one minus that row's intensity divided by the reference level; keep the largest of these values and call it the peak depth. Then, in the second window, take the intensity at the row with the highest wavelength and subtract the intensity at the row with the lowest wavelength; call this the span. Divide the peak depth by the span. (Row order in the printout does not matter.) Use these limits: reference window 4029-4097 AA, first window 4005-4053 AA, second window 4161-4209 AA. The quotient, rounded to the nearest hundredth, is 0.09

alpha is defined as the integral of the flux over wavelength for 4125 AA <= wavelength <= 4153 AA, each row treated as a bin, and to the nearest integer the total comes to 608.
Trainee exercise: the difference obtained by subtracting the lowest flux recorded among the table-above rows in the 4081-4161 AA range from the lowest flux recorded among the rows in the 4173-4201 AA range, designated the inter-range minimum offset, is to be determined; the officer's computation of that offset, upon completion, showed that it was 2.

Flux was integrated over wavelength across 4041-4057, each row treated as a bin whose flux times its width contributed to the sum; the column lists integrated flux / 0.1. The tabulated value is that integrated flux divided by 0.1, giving 3660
